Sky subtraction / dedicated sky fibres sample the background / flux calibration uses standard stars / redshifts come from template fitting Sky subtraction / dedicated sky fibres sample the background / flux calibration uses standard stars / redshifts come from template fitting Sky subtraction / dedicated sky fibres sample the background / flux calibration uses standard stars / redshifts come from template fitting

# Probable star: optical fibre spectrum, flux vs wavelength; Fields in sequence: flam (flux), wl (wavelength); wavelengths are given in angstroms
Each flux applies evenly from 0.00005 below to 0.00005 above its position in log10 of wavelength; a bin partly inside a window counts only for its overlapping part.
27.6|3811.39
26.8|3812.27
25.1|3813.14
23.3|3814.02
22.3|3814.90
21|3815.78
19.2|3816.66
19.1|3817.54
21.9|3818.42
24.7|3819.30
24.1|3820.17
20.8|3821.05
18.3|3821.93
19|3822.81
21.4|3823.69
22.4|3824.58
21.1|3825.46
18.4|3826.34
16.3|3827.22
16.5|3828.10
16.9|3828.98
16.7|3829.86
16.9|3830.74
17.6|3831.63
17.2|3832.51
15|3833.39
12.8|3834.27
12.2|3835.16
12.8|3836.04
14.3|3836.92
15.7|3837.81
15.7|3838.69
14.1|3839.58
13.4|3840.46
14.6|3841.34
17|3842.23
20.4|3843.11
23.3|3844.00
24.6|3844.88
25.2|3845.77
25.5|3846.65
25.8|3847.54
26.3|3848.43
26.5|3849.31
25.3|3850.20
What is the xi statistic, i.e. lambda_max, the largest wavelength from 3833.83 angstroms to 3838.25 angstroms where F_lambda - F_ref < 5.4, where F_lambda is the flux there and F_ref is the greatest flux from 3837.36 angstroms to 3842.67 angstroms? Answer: 3837.81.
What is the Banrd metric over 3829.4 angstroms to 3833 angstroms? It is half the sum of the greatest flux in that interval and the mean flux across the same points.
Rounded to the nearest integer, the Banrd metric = 17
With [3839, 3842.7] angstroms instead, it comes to 16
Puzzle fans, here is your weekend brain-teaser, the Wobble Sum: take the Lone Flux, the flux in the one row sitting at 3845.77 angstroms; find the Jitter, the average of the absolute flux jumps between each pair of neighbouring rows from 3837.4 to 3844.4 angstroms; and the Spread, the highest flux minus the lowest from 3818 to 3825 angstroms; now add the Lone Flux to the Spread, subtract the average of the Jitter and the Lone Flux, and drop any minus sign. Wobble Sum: 18.1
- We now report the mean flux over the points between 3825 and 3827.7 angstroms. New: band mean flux 19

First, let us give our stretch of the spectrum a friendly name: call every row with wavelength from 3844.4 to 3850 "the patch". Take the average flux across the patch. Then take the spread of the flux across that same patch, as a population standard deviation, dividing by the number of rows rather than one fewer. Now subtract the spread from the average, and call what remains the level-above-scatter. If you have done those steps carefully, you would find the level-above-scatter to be 25.0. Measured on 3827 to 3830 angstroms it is 16.4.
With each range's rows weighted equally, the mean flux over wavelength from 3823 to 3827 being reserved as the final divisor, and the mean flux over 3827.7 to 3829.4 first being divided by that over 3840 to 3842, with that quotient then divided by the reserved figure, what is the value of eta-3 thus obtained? 0.057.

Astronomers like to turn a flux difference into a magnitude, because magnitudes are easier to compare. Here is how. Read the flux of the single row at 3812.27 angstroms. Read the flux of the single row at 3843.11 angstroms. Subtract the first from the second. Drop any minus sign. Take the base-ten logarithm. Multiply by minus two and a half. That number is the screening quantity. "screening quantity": -2.0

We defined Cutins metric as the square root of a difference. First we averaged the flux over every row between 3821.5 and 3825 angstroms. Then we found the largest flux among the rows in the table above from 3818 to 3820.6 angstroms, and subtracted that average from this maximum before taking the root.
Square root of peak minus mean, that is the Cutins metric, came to 2.1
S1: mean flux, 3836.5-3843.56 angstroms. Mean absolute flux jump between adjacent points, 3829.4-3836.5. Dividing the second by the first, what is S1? 0.063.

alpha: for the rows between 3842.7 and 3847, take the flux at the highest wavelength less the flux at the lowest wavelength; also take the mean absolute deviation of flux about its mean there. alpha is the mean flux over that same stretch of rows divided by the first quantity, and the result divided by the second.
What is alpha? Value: 3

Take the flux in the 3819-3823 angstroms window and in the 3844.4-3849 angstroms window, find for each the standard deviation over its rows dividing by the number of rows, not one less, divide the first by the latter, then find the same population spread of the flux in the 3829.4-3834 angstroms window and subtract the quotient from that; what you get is -3.7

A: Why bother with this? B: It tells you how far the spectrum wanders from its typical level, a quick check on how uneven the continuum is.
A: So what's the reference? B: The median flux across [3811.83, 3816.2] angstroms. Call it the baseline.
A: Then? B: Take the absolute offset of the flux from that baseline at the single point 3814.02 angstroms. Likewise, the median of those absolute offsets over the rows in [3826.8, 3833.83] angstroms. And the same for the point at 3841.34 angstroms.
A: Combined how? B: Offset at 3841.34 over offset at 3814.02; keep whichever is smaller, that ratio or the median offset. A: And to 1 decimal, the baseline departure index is 6.5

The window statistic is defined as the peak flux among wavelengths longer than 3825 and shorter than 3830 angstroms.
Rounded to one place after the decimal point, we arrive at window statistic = 21.1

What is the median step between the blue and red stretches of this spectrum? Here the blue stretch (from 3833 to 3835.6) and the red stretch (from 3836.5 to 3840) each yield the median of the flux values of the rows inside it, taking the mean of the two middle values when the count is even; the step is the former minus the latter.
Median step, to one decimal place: -2.2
